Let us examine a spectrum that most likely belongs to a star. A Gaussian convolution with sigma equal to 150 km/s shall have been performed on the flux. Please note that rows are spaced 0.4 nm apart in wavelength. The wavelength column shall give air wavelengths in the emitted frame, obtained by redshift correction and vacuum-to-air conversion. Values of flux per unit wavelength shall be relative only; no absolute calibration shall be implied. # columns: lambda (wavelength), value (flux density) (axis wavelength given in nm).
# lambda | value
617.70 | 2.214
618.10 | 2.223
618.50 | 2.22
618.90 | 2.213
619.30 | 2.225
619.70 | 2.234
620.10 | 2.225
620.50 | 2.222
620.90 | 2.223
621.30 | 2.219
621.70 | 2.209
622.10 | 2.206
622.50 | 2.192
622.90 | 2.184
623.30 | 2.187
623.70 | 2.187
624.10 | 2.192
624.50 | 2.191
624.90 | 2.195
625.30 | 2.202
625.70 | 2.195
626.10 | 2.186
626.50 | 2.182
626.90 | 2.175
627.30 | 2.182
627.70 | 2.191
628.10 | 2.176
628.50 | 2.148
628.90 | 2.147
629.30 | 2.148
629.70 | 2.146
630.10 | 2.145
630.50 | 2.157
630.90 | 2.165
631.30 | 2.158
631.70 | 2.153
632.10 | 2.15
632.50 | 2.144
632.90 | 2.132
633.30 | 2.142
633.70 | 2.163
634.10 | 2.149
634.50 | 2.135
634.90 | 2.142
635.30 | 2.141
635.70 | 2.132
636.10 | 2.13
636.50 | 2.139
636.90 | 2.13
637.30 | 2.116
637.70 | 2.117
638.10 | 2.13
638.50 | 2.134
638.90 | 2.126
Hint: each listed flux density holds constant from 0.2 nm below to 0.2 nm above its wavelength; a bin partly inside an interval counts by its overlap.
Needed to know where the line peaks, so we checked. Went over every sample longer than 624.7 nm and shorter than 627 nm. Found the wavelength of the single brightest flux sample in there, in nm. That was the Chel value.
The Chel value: 625.30 nm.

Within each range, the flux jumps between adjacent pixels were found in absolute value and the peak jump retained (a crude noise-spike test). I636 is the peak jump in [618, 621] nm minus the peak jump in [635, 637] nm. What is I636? 0.0030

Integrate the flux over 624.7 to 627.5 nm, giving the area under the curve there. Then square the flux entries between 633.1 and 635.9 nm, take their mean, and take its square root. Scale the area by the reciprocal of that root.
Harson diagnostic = 2.86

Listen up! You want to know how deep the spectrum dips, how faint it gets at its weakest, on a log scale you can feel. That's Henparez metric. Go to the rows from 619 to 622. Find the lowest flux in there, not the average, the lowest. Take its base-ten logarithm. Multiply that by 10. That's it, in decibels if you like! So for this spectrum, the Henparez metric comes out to 3.44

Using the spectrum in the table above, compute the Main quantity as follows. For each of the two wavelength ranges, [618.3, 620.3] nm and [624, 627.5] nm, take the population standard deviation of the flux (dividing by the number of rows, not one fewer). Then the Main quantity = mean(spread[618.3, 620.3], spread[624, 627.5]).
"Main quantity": 0.007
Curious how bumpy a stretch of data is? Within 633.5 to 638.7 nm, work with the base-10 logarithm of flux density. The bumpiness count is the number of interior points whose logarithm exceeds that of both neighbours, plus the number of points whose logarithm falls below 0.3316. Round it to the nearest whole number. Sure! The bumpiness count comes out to 13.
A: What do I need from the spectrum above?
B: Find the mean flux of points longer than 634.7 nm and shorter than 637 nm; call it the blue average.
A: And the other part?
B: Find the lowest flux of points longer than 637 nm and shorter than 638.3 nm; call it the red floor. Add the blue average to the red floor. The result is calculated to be 4.25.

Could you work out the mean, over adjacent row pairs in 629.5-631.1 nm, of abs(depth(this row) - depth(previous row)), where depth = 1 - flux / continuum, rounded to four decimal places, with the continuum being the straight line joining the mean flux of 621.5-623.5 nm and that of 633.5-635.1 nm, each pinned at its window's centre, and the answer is 0.0037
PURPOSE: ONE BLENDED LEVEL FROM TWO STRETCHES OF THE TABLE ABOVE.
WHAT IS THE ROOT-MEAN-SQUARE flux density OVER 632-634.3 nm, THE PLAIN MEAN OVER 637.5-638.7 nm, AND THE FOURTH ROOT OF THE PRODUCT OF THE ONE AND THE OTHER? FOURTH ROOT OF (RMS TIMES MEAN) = 1.46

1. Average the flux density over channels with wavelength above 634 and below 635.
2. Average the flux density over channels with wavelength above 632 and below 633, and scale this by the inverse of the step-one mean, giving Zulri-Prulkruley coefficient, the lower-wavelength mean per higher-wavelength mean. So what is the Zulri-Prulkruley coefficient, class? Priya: 1.00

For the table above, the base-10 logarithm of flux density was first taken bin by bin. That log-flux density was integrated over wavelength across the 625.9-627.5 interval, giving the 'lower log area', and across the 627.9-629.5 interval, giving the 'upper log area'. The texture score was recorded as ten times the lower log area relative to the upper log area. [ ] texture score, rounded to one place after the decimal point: 10.2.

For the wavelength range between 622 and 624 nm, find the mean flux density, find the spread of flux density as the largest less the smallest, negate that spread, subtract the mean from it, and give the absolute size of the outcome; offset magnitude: 2.21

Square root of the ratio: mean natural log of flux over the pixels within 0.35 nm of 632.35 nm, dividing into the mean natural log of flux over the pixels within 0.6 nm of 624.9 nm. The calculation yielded 1.01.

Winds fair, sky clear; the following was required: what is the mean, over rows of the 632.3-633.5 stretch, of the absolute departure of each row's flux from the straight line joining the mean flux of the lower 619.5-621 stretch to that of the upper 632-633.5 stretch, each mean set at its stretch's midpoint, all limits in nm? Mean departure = 0.0045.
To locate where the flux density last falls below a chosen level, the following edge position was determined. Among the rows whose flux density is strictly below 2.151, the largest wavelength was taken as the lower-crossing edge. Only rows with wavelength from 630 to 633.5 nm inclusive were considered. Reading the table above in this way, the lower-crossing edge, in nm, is 633.30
